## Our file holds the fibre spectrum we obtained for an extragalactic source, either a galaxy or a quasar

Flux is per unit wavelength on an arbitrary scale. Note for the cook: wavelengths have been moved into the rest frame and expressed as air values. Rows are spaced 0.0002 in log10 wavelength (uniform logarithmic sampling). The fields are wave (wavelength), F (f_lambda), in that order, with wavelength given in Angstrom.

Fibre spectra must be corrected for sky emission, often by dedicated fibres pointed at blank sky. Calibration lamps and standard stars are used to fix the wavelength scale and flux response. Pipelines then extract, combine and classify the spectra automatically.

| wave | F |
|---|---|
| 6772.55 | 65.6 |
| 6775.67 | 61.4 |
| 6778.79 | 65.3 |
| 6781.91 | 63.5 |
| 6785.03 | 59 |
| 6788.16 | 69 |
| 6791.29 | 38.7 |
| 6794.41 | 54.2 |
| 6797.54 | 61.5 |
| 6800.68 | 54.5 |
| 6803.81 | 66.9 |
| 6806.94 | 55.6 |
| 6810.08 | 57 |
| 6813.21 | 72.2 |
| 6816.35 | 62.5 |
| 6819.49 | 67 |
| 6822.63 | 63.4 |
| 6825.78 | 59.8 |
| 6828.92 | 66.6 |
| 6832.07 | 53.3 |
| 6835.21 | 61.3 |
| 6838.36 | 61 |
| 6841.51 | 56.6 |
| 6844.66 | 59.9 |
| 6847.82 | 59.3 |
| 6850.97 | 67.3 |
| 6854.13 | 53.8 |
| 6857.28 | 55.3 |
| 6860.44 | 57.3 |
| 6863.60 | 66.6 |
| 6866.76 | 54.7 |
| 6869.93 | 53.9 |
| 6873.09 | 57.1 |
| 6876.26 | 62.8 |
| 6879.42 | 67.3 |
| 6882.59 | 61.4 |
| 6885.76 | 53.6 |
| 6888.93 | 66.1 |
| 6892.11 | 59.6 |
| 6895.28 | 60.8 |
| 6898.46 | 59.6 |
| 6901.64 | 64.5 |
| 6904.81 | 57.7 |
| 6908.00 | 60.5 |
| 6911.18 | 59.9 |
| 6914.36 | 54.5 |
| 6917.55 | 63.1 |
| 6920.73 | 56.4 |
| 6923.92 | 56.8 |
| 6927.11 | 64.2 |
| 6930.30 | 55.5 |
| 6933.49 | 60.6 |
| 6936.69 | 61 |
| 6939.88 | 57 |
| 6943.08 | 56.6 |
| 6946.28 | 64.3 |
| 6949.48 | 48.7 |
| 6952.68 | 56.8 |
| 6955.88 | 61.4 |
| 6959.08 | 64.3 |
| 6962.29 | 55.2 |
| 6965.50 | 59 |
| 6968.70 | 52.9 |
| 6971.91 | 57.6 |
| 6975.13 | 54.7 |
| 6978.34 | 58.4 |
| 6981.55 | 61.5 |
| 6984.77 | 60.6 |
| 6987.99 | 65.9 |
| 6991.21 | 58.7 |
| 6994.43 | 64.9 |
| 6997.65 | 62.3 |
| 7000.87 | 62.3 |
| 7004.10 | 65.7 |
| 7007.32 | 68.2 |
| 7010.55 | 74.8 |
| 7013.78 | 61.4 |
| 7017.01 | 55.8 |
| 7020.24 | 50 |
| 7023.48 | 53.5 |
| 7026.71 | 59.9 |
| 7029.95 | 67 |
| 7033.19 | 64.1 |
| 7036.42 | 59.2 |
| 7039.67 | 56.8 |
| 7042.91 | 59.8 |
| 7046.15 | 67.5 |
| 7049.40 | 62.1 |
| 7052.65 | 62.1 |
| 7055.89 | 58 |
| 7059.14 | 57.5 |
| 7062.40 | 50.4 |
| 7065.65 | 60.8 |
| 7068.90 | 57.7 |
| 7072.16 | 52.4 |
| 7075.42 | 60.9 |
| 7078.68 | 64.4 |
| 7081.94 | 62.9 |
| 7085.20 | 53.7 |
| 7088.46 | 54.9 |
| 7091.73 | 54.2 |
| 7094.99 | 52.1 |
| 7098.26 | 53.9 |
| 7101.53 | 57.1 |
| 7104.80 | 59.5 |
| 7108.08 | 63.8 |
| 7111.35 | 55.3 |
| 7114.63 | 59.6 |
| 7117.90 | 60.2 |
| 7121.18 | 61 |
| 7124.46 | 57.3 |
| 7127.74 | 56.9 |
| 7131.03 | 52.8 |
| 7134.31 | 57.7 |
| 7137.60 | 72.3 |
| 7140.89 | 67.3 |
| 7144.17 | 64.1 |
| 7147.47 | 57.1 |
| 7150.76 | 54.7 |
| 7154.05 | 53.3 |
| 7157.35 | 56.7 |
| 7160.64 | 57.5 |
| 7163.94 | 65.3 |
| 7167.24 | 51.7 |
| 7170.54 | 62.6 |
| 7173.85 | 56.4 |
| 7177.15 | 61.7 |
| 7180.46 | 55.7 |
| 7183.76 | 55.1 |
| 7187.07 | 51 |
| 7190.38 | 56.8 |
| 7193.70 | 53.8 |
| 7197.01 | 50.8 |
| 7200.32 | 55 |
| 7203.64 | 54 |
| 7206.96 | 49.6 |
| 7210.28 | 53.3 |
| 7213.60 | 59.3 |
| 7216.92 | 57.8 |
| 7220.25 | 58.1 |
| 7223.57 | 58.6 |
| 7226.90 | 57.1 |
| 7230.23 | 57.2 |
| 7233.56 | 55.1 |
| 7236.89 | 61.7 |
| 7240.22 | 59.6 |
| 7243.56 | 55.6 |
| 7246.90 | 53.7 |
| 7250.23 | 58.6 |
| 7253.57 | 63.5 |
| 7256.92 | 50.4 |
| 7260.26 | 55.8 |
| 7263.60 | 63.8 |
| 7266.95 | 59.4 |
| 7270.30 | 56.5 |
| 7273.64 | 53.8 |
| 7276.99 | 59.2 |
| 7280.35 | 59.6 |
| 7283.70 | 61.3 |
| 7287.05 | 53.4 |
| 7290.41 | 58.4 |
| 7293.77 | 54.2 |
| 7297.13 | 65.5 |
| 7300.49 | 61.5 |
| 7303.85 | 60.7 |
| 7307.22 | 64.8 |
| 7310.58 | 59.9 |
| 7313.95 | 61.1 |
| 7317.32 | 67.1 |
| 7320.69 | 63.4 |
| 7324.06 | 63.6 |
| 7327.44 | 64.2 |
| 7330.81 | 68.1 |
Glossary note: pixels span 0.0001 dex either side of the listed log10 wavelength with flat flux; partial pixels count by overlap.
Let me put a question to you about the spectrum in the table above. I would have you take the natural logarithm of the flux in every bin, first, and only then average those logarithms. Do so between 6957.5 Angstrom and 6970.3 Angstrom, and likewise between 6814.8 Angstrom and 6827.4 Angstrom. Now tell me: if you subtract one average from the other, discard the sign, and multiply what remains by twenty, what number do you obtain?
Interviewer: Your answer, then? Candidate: 1.8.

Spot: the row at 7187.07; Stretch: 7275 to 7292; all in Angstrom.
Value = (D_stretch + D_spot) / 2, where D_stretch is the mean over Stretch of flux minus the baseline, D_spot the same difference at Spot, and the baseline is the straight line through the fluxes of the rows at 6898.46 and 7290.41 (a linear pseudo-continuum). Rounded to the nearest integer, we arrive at -4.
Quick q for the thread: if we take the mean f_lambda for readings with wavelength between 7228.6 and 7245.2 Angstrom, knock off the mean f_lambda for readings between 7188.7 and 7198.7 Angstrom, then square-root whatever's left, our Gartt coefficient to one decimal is 2.0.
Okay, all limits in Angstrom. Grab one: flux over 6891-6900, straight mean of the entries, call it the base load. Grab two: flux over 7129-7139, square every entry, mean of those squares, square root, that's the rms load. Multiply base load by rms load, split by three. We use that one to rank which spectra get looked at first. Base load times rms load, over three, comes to 1230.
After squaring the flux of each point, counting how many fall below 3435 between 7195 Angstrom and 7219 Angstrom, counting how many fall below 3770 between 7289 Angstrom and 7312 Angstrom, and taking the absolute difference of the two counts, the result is 2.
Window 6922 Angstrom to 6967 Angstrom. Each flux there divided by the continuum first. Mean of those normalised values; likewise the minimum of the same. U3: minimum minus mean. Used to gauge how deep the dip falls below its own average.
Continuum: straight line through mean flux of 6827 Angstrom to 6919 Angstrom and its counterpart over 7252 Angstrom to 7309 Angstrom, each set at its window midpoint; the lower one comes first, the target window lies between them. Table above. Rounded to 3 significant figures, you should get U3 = -0.167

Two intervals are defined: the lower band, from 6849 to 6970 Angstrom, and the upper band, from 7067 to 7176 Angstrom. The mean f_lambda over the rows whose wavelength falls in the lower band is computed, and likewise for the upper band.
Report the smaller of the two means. 58.4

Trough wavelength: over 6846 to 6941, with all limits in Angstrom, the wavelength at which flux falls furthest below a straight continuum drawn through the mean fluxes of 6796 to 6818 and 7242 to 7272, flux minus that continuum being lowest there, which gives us 6854.13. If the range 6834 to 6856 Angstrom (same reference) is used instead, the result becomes 6854.13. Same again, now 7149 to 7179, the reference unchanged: 7167.24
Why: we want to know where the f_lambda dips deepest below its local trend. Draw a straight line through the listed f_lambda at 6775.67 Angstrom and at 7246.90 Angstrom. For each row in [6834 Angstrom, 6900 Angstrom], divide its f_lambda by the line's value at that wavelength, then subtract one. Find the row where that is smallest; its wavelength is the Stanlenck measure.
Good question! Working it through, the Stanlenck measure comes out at 6854.13 Angstrom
